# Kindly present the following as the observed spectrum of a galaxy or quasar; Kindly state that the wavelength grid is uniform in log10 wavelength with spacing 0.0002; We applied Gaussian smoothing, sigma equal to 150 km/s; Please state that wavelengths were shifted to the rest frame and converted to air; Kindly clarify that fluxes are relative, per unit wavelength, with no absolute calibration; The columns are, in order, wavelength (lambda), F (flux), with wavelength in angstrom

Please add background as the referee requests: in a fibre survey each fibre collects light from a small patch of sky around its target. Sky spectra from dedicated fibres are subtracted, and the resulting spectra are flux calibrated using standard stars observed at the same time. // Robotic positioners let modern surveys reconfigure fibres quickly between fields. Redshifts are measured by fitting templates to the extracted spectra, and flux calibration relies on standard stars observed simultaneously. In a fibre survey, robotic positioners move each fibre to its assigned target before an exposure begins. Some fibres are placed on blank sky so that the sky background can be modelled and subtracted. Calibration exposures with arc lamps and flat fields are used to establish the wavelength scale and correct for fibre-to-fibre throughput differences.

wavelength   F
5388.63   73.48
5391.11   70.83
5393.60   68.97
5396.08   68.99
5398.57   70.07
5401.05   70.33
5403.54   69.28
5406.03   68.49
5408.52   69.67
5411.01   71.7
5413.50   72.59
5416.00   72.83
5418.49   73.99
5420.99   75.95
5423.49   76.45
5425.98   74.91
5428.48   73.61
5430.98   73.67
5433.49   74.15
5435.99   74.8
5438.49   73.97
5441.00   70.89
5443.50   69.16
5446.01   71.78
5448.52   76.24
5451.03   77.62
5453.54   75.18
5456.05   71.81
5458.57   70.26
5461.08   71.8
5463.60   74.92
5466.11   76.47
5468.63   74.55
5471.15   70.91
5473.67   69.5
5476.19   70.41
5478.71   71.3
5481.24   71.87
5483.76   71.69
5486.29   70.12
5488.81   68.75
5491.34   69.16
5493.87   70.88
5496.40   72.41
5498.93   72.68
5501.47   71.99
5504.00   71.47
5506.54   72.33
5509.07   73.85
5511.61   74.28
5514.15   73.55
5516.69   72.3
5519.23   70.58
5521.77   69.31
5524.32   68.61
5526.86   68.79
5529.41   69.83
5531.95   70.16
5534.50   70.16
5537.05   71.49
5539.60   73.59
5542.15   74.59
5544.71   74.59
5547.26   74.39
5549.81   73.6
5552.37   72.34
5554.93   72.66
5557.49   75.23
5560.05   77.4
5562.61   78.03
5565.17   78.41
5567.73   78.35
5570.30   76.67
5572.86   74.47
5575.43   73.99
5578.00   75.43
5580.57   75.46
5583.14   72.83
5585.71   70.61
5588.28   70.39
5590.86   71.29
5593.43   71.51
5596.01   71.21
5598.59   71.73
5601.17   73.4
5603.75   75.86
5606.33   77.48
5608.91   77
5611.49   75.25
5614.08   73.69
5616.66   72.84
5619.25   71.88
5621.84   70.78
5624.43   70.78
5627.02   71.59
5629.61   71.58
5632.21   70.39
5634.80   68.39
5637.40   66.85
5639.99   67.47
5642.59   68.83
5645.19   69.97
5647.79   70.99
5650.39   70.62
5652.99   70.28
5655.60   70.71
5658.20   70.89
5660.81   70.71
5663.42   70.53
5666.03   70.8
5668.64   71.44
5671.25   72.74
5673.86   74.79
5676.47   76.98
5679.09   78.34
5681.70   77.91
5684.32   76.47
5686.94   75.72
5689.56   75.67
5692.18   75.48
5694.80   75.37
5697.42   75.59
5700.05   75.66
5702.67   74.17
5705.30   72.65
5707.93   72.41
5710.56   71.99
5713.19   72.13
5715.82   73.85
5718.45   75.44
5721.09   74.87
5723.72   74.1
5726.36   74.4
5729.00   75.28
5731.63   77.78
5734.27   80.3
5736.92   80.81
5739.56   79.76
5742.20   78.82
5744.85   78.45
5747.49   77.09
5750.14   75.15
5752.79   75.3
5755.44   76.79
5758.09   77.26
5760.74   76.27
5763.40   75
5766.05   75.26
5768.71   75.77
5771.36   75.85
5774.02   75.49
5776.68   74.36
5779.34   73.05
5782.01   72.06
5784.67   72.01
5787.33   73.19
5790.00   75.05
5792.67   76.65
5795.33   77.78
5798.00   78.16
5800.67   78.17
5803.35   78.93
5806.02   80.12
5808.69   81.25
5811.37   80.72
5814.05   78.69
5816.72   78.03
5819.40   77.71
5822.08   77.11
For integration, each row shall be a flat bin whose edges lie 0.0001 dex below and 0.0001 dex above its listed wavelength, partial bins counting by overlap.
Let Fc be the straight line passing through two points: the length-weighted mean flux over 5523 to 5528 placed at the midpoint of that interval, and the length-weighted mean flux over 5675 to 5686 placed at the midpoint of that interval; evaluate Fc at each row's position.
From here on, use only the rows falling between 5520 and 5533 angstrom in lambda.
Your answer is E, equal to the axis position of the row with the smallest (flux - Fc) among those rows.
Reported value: 5524.32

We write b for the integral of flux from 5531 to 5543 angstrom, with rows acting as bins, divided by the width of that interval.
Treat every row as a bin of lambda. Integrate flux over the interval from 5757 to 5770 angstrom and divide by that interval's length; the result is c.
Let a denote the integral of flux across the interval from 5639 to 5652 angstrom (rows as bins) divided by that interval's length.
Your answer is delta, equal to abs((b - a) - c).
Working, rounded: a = 70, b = 72.0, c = 75.9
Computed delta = 73.6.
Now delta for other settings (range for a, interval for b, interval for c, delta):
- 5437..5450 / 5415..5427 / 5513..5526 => 68.4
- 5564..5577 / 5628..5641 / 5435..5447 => 79.4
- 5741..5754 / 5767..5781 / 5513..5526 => 72.9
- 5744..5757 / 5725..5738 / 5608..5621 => 72.8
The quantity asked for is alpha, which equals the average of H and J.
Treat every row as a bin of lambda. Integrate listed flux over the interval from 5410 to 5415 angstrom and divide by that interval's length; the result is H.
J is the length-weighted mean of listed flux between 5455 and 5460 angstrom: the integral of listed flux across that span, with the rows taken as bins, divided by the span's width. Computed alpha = 71.6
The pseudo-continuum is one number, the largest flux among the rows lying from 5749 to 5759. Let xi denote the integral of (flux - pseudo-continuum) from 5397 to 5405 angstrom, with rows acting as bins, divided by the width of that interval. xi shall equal -7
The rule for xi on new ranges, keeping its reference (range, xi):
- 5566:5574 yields -1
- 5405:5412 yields -7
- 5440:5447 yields -7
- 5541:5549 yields -3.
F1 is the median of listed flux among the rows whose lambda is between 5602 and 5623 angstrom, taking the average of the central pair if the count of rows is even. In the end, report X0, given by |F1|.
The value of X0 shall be 74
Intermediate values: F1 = 74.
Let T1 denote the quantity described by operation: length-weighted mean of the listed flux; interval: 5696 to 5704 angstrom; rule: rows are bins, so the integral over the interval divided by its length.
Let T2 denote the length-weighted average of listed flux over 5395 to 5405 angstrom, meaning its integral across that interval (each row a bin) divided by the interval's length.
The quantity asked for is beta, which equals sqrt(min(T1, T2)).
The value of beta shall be 8.35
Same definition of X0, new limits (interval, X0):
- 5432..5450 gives 74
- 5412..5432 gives 74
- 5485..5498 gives 70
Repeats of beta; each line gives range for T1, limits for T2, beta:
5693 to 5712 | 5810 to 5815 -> 8.60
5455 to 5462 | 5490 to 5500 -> 8.44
